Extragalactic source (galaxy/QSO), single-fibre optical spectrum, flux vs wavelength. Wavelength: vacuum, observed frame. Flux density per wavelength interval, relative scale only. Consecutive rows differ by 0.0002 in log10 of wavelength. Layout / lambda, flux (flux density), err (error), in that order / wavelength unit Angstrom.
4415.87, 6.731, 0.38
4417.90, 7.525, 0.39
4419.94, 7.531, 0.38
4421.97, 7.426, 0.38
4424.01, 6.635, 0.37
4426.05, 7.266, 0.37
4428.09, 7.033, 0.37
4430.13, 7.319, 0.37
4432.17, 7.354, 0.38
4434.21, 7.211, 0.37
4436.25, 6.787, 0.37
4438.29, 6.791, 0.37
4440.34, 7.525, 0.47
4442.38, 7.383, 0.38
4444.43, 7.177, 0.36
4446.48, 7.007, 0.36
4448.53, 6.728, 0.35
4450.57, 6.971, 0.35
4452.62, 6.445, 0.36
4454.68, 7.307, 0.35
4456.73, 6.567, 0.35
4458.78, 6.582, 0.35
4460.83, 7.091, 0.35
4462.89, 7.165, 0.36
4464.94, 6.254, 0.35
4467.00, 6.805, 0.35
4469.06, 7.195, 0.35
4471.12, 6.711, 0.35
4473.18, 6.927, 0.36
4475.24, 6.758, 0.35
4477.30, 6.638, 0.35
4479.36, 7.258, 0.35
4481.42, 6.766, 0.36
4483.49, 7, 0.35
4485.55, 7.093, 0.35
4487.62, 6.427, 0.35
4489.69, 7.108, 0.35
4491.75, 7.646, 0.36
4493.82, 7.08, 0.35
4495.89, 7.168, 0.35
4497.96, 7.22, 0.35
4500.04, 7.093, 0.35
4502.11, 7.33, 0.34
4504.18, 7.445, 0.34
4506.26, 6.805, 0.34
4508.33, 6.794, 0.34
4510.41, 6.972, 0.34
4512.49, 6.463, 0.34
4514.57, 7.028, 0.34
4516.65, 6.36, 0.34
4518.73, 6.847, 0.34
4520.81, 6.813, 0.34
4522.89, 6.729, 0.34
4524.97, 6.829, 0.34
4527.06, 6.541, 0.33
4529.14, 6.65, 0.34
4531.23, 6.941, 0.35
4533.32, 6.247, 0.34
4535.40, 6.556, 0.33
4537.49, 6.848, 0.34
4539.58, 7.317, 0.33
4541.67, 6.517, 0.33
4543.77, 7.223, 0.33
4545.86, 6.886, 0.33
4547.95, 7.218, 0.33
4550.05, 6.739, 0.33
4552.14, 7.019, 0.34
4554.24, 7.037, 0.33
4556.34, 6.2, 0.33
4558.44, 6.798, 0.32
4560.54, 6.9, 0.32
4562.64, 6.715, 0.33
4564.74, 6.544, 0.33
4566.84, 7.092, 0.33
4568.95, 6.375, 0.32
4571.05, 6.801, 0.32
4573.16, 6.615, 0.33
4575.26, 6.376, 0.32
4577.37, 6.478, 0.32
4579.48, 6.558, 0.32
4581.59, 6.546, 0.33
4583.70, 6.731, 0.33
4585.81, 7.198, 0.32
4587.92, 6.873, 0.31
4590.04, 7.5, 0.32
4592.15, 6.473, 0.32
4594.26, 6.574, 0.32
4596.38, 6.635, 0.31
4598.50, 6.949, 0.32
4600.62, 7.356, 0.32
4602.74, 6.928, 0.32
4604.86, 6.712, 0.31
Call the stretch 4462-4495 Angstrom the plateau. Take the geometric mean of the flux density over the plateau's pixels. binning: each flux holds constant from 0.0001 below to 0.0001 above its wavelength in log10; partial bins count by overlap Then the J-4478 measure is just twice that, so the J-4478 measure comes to 13.84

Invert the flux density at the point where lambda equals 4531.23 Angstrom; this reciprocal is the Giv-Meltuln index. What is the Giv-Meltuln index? 0.144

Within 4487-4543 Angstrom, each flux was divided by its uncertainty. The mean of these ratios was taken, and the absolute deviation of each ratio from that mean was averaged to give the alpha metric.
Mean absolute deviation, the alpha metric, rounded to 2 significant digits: 0.64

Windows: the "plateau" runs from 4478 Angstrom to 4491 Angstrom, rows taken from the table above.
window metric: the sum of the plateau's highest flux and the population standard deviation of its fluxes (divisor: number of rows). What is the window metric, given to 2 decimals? 7.53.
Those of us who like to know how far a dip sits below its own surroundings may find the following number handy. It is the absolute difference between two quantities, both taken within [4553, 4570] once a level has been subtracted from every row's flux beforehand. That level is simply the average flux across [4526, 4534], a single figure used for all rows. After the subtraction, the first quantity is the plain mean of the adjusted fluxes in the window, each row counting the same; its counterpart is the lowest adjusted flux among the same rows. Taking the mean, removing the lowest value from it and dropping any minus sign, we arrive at 0.51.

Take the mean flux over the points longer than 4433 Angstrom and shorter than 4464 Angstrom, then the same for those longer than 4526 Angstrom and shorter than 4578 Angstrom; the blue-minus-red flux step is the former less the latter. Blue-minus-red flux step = 0.24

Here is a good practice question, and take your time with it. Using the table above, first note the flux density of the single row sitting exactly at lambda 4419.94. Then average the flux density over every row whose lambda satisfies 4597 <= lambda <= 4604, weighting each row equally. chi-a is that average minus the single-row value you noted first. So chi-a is -0.5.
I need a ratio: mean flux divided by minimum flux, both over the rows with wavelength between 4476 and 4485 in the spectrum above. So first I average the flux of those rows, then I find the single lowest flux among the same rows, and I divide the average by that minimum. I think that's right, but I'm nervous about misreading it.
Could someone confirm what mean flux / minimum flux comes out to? 1.04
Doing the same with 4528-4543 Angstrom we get 1.08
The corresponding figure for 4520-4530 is 1.03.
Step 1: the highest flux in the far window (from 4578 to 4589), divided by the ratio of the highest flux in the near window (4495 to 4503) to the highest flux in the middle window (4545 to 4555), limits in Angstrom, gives 7.09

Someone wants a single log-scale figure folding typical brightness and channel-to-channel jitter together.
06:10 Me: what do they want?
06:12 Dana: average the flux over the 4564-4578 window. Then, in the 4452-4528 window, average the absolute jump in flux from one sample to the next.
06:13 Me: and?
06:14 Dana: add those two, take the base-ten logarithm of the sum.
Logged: 0.844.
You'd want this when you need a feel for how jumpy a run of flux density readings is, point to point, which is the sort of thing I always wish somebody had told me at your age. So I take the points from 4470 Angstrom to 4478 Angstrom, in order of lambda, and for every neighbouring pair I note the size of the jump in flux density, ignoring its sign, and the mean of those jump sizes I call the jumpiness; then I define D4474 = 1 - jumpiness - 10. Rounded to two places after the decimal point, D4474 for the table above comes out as -9.17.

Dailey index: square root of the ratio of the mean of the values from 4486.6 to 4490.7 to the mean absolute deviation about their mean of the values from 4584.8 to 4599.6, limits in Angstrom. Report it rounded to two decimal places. 4.89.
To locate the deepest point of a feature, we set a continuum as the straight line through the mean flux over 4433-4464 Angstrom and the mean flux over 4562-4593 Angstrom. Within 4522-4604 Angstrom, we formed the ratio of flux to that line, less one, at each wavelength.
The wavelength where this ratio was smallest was 4556.34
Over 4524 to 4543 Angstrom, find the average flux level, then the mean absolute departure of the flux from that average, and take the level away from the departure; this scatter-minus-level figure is -6.48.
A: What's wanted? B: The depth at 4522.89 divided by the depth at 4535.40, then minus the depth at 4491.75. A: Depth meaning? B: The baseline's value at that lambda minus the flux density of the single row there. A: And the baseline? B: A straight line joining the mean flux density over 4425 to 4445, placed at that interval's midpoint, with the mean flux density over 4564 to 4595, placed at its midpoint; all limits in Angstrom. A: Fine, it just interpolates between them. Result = 1.2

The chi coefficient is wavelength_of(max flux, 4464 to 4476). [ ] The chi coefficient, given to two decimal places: 4469.06 Angstrom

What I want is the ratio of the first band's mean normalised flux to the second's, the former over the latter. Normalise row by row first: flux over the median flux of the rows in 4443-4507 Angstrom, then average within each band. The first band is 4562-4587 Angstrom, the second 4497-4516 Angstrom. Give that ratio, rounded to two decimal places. 0.95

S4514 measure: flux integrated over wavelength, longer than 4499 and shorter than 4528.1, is 200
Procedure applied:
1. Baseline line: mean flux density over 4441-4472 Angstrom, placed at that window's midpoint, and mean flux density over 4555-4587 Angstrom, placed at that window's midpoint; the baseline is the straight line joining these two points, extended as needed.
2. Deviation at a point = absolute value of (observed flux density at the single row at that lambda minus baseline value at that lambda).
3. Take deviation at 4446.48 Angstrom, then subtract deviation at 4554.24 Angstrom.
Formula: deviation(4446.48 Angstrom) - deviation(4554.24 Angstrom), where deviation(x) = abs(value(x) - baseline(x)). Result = -0.25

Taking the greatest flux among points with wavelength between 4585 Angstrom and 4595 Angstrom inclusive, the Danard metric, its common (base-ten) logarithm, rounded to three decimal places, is 0.875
